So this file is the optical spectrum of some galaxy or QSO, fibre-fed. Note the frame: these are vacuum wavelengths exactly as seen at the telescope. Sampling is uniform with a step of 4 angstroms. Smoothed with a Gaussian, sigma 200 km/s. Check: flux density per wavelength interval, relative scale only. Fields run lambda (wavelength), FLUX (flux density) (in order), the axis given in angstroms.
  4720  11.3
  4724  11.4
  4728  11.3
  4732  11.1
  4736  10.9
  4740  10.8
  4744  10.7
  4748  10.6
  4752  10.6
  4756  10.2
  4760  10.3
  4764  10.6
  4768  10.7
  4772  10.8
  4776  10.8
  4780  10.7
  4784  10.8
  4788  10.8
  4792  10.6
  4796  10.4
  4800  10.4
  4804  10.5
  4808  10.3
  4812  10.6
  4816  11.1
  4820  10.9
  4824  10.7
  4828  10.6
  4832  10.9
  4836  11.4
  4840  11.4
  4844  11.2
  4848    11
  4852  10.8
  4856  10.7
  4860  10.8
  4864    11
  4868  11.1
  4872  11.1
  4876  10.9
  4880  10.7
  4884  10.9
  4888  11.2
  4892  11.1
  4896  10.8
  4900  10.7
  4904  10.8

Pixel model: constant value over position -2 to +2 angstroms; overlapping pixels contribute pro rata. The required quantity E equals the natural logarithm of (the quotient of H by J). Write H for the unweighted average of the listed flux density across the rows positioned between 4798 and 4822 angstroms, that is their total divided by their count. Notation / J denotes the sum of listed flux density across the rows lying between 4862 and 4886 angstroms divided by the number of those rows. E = -0.03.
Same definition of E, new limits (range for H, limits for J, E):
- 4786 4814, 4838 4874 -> -0.05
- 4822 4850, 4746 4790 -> 0.04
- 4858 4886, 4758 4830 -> 0.03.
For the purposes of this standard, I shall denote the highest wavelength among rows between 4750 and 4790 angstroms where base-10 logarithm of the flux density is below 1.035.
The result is 4788 angstroms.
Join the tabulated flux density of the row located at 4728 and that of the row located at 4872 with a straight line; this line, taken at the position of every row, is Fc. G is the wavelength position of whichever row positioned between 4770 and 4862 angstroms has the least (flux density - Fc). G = 4808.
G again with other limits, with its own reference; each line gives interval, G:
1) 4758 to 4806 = 4760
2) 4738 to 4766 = 4756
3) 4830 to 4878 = 4856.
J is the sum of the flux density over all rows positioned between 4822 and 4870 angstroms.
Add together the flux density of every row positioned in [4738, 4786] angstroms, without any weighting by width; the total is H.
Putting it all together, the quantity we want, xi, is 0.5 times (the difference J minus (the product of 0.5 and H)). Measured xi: 33.9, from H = 128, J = 132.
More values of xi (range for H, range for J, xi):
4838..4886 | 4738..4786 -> 30.9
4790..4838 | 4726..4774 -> 32.2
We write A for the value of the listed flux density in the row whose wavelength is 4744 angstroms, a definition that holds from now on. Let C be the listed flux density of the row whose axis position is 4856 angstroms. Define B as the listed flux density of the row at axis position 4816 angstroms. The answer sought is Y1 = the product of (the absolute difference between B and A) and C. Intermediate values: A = 10.7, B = 11.1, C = 10.7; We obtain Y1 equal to 4.3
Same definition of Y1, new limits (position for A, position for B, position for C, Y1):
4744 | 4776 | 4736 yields 1.1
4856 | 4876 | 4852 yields 2.2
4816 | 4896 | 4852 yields 3.2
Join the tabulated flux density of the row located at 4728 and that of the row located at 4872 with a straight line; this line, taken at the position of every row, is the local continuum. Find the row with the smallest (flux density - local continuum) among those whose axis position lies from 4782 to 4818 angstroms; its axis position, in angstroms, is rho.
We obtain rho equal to 4808 angstroms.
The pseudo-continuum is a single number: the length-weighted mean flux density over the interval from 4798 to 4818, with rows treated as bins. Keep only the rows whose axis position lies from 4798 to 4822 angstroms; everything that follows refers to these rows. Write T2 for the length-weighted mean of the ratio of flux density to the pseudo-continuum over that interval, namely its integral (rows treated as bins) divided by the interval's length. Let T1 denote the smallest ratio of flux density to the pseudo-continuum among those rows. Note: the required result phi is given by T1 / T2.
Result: 0.969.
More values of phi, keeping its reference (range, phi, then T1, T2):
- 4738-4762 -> 0.968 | 0.96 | 1.00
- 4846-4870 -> 0.982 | 1.01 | 1.03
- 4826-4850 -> 0.956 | 1.00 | 1.05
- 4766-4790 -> 0.994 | 1.01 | 1.02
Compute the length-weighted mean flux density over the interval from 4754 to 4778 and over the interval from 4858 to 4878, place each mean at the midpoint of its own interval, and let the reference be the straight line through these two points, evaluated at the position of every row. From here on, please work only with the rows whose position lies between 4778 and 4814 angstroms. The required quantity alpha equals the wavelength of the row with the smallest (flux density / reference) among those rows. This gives 4808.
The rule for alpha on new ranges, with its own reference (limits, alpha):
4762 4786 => 4764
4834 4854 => 4852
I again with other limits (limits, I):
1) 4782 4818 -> 4812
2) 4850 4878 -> 4860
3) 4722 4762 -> 4760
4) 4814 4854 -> 4852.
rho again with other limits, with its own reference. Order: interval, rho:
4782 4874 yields 4808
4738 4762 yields 4756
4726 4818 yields 4756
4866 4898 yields 4880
